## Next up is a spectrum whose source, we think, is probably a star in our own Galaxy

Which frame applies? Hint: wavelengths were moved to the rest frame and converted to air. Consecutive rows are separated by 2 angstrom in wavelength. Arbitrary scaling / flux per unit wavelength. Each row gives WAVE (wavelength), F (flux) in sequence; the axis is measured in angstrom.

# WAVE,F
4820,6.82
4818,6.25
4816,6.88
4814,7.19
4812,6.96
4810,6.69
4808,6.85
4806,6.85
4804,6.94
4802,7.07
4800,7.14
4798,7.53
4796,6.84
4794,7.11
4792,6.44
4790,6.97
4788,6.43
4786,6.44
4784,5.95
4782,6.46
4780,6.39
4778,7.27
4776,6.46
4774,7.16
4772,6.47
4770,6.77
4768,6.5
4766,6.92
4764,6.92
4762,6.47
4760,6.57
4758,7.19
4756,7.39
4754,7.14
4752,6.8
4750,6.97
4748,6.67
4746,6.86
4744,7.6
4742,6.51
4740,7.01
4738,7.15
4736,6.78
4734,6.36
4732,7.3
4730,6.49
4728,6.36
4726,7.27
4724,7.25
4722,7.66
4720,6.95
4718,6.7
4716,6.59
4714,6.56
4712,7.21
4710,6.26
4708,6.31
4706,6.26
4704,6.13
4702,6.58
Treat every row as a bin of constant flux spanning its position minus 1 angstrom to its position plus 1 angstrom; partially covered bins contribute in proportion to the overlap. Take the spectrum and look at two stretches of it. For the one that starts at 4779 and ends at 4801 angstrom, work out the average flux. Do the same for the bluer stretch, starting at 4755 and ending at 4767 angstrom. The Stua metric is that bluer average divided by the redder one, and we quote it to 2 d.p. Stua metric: 1.03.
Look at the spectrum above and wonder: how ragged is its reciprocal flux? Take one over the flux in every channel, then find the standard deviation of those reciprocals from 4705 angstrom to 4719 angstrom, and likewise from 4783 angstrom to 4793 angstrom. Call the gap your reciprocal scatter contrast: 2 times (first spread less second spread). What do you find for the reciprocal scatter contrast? -0.002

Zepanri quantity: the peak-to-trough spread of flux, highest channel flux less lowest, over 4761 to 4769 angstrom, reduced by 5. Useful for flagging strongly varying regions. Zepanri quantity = -4.55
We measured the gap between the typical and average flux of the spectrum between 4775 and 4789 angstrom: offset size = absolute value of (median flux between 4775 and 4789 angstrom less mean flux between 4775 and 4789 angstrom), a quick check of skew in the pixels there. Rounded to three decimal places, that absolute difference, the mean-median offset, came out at 0.046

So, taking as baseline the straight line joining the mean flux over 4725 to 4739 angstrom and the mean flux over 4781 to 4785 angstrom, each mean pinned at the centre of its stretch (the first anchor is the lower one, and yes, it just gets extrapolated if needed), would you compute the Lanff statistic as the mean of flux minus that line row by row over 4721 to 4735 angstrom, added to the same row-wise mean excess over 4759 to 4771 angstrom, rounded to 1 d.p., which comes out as 0.4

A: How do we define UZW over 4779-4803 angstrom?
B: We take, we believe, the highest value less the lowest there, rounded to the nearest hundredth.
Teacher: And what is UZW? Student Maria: 1.58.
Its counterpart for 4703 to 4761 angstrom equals 1.53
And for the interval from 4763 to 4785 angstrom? 1.32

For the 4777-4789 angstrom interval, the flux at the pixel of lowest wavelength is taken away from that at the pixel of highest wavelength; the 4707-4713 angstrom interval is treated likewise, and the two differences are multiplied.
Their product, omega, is -0.76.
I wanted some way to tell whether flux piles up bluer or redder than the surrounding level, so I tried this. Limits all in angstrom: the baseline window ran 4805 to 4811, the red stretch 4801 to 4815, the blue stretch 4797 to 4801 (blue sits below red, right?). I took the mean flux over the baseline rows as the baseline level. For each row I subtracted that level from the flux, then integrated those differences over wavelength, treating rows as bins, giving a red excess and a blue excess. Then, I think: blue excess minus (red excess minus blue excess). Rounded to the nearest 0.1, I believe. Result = 2.4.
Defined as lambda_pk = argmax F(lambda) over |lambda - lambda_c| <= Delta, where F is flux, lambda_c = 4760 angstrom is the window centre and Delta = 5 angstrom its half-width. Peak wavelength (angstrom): 4756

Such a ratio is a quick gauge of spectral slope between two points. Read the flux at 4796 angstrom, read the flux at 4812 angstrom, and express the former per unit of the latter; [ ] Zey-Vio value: 0.98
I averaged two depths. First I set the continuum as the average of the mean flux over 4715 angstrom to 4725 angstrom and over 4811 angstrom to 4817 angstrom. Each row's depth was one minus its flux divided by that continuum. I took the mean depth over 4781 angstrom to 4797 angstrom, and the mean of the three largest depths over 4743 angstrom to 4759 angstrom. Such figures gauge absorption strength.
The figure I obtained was 0.049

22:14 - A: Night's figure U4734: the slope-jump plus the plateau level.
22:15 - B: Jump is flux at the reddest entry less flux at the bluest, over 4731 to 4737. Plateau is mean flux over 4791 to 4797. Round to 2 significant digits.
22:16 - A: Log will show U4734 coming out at 6.3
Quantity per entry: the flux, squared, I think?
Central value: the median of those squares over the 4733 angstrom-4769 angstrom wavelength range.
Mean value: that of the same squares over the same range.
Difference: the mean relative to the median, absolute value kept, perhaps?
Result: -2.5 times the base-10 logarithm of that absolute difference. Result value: 3.2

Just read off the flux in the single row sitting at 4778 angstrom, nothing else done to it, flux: 7.27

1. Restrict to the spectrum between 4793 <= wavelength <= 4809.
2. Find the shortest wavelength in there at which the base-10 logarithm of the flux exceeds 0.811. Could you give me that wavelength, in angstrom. 4794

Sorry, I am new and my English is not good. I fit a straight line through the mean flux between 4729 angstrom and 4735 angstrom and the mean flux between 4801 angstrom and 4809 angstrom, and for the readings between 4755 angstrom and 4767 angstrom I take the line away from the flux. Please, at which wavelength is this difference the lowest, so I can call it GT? 4762 angstrom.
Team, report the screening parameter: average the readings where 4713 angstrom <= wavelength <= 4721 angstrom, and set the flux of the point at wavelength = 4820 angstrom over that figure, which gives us 1.02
